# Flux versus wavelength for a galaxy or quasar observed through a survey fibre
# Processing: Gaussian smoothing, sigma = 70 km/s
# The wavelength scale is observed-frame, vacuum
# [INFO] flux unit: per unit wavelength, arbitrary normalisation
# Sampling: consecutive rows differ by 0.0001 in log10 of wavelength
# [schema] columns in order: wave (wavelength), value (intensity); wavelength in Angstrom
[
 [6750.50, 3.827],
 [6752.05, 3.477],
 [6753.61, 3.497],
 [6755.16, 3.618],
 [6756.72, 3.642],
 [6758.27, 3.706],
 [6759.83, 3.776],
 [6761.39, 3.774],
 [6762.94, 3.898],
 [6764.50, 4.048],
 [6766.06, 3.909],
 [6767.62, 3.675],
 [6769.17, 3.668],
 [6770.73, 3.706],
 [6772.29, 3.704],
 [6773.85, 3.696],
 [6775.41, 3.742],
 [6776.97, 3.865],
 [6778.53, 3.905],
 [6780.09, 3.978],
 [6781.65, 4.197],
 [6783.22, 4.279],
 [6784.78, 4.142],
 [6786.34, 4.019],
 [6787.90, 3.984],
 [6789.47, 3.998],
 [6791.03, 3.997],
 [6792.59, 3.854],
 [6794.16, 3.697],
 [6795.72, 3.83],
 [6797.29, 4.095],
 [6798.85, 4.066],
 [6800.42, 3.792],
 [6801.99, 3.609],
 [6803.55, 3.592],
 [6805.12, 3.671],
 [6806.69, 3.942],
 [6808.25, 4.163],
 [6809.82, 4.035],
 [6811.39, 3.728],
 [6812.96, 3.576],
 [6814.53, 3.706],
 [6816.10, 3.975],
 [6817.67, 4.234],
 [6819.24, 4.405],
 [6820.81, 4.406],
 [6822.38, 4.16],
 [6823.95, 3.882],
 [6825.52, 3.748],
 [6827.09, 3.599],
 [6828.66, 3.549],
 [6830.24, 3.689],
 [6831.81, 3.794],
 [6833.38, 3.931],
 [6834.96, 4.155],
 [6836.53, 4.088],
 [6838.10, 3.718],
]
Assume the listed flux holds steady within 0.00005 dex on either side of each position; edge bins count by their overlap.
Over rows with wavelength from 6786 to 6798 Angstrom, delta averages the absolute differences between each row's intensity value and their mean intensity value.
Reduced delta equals 0.11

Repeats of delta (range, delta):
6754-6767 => 0.12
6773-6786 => 0.17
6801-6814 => 0.19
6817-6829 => 0.30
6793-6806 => 0.15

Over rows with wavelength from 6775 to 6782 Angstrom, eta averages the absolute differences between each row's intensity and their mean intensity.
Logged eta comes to 0.12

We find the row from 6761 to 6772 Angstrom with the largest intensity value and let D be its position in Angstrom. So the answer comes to 6764.50 Angstrom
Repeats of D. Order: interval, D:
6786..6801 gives 6797.29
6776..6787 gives 6783.22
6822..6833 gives 6822.38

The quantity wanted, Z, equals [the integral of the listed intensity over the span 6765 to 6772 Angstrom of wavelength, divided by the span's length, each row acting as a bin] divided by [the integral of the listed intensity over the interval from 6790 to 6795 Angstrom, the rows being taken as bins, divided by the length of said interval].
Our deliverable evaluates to 0.97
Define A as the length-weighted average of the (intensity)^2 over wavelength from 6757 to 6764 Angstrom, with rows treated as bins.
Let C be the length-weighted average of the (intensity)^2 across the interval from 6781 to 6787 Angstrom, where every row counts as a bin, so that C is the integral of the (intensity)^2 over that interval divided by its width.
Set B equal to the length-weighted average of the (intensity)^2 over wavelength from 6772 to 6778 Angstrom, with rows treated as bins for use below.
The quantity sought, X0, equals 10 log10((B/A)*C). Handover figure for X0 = 12.3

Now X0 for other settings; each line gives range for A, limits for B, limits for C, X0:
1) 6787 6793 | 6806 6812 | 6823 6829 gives 11.4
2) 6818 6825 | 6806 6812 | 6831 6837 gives 11.5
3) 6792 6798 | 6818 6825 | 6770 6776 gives 12.1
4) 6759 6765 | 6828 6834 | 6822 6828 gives 11.4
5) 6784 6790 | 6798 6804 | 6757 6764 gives 11.0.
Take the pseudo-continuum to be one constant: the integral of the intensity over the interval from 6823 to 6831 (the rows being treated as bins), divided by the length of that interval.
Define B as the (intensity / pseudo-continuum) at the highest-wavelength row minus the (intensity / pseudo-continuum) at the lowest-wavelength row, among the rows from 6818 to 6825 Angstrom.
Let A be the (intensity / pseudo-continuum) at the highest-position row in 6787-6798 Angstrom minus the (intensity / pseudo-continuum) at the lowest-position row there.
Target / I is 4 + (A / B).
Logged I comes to 3.79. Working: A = 0.03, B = -0.14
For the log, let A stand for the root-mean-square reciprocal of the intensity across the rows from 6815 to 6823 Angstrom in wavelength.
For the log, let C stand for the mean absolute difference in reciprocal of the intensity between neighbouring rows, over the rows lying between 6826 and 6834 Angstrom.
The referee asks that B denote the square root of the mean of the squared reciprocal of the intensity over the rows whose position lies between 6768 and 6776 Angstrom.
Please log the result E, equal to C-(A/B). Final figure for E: -0.87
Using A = 0.237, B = 0.270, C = 0.008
